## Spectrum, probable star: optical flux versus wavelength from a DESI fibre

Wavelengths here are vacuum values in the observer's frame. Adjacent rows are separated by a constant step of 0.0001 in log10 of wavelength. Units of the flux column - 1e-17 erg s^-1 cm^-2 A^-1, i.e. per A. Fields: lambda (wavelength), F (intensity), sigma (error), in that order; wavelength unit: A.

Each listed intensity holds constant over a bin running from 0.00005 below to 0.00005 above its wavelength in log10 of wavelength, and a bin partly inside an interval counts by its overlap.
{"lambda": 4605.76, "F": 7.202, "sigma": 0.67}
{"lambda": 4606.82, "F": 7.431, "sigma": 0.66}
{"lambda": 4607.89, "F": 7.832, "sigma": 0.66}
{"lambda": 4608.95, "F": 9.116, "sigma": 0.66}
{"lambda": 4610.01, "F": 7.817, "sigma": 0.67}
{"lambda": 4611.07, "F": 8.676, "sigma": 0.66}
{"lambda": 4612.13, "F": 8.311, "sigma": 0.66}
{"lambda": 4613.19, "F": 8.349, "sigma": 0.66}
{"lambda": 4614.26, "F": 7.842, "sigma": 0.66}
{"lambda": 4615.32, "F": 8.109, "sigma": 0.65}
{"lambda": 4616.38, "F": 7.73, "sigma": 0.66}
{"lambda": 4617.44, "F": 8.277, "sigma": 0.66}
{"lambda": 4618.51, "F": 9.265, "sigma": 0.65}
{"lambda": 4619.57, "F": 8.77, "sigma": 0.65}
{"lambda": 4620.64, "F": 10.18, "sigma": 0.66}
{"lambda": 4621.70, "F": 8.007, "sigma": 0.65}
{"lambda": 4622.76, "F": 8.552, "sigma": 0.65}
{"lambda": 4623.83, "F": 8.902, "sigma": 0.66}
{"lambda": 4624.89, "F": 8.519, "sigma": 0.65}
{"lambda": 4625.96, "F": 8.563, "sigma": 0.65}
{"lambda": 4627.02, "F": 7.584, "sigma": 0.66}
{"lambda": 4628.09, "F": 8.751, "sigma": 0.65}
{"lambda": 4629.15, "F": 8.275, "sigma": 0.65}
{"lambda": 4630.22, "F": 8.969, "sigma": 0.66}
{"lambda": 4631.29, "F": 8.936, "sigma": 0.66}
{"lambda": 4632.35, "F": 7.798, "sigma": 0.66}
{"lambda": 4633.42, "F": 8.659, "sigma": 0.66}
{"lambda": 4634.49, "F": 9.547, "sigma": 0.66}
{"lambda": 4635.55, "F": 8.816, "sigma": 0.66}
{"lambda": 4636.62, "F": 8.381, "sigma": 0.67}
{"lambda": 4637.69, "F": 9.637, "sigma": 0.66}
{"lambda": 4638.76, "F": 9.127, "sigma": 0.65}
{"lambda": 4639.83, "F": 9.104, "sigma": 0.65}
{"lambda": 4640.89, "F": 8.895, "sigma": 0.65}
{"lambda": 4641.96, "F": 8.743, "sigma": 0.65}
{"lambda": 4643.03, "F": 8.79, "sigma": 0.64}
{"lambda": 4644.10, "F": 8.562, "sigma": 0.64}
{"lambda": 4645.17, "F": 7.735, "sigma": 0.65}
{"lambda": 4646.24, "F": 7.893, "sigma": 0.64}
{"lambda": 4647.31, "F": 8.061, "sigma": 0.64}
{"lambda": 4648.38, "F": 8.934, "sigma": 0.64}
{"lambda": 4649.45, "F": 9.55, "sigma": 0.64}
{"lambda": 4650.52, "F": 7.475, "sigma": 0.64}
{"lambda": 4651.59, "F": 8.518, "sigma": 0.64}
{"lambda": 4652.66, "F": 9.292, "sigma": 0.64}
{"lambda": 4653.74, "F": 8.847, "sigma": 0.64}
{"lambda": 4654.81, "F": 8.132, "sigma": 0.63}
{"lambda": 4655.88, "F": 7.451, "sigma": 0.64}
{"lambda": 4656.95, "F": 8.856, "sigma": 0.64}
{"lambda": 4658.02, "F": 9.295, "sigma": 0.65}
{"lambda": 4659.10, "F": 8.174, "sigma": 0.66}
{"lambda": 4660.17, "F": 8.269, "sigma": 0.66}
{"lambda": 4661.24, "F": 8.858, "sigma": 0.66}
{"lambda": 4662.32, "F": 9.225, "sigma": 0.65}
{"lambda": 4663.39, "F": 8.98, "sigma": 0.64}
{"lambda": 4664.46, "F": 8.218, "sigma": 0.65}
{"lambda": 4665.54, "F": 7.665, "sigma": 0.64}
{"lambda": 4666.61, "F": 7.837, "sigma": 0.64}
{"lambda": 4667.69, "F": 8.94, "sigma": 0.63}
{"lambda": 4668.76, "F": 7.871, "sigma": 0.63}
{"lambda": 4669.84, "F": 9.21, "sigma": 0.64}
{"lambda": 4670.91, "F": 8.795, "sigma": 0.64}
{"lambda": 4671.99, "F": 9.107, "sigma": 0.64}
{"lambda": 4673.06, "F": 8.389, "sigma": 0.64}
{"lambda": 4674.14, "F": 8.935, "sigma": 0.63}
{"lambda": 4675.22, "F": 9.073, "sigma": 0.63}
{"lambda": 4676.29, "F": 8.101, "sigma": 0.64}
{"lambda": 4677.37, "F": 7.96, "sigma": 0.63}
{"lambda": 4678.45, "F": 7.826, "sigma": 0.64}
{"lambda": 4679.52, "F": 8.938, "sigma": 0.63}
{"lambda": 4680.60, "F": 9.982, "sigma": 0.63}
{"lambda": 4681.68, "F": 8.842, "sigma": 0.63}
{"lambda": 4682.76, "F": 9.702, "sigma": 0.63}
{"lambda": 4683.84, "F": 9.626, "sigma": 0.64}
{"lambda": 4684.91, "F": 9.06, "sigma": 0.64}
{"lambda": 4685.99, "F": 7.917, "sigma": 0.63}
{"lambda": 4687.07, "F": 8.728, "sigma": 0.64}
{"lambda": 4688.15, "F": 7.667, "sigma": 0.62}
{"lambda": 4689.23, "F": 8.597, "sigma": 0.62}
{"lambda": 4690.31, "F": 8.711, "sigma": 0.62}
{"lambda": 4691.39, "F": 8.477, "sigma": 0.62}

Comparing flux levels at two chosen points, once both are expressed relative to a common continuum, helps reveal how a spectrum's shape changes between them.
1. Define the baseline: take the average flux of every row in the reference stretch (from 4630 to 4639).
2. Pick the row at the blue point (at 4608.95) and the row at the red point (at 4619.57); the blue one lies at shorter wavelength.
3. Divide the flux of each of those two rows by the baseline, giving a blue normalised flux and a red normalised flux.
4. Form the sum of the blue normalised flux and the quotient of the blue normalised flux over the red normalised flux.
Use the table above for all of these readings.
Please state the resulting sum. 2.07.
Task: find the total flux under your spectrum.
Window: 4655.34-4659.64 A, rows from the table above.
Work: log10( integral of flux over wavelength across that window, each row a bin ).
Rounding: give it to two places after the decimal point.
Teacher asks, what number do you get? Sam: 1.56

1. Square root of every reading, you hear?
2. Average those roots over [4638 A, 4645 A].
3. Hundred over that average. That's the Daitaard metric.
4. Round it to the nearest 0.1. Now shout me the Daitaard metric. 33.6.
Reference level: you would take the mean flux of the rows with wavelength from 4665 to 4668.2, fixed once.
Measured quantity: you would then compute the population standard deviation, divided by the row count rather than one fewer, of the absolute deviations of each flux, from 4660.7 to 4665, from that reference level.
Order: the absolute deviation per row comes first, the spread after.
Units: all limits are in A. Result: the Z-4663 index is 0.37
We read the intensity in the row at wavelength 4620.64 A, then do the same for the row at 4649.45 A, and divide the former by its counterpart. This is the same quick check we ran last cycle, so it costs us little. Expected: 1.07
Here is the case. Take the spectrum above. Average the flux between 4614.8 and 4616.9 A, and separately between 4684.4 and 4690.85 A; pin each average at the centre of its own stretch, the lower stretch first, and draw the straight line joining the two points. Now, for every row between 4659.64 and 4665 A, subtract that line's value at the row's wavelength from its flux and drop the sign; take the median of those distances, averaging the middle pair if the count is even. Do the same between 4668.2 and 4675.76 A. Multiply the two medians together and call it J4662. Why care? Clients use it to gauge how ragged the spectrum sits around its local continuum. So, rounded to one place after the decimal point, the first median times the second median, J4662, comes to 0.4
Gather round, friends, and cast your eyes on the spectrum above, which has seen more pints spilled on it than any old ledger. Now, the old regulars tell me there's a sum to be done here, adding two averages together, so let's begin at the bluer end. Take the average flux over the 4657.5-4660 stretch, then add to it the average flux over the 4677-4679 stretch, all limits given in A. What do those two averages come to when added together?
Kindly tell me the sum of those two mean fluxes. 16.6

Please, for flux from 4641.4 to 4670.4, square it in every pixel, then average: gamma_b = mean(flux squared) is 72.5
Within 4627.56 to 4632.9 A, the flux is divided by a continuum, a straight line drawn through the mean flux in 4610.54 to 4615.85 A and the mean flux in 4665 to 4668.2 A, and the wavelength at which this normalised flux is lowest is 4632.35 A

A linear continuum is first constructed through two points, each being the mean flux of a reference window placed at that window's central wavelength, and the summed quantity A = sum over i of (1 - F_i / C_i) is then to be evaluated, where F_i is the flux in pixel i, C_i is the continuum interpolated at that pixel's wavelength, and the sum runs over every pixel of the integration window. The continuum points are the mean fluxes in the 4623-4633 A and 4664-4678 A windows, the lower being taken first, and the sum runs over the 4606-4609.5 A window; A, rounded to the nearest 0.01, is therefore 0.13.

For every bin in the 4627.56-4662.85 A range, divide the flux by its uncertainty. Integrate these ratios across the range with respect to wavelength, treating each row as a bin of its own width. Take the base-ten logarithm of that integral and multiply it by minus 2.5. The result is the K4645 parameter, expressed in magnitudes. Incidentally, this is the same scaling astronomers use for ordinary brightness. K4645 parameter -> -6.7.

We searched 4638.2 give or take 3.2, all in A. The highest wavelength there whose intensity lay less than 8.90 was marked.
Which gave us 4640.89 A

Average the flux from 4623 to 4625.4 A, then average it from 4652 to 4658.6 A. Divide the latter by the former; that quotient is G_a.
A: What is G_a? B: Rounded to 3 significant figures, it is 0.993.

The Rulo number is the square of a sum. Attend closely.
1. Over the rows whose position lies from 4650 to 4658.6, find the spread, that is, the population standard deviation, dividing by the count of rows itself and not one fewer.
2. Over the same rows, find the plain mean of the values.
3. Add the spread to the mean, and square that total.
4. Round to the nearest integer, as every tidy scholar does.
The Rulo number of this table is 84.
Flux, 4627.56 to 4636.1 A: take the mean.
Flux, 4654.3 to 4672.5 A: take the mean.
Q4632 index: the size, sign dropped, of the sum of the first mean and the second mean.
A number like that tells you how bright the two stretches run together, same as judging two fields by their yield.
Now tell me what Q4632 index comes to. 17.24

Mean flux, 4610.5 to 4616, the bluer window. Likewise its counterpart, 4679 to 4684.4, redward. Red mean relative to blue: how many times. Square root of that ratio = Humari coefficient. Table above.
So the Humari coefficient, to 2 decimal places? 1.07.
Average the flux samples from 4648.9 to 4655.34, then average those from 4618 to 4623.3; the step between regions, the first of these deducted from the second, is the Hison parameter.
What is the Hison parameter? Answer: 0.32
